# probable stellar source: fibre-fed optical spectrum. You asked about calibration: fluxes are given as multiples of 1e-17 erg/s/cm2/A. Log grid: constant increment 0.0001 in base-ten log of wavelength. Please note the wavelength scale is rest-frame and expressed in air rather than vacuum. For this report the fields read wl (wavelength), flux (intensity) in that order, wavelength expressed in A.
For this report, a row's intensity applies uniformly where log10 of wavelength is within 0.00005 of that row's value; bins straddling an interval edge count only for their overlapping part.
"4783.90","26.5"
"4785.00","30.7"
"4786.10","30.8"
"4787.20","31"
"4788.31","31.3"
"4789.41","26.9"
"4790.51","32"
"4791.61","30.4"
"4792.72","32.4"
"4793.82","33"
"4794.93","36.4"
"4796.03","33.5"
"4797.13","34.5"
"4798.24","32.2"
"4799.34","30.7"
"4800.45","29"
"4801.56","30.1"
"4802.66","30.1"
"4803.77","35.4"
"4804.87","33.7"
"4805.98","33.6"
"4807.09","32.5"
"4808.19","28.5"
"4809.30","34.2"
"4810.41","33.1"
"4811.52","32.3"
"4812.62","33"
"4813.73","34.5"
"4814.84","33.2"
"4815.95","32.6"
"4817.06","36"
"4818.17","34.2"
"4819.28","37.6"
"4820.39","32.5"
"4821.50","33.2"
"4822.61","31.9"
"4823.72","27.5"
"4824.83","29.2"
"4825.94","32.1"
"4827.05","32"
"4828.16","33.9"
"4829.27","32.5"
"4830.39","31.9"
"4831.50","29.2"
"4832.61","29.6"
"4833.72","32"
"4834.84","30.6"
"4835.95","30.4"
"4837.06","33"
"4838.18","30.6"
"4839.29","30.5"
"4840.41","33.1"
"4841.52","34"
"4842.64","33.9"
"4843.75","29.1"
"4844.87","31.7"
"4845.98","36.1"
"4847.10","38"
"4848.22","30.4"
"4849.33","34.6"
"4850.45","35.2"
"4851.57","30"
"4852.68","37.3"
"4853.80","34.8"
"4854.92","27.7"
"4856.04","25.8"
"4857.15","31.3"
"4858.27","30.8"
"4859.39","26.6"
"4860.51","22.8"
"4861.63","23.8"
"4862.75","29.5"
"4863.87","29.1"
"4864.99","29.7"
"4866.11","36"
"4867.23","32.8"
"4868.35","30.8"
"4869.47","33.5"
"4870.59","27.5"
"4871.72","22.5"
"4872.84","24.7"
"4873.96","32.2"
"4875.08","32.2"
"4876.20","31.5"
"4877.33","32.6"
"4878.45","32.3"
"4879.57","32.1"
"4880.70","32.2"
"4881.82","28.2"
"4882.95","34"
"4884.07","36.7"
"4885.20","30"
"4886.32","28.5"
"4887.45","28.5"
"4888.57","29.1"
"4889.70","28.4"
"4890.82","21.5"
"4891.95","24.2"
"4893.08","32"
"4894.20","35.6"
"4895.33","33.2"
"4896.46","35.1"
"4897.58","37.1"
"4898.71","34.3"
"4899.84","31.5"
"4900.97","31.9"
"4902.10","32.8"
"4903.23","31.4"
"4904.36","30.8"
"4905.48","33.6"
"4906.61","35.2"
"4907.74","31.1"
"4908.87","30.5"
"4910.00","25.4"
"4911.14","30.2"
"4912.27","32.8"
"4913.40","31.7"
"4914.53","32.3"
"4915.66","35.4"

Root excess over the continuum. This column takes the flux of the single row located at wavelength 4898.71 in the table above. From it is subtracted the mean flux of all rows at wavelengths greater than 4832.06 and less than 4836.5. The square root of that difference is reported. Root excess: 1.91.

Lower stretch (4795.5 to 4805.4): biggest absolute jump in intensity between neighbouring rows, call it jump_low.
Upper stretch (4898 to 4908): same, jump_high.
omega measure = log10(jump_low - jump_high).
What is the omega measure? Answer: 0.1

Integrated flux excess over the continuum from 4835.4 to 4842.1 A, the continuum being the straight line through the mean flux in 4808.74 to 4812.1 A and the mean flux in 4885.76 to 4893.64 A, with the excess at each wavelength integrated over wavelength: 5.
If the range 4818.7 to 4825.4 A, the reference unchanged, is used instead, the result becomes -2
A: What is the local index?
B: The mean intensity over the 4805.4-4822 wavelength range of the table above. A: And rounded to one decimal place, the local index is 33.4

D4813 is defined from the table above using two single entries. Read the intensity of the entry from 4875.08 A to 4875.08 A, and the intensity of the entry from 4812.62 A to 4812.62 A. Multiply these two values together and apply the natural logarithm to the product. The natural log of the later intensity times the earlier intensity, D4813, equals 6.97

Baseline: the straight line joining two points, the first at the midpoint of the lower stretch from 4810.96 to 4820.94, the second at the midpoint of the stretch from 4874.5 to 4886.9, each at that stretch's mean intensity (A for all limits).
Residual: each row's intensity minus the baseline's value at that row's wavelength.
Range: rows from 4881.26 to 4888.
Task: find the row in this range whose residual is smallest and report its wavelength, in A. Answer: 4881.82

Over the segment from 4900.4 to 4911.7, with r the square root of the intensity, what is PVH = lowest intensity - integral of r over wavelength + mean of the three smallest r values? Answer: -32.4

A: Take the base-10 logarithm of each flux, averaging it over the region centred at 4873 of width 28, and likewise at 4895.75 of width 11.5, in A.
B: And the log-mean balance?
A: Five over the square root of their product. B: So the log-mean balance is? 3.37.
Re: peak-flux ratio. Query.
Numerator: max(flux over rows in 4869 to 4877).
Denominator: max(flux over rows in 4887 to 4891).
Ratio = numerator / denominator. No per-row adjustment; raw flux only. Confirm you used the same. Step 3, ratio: 1.15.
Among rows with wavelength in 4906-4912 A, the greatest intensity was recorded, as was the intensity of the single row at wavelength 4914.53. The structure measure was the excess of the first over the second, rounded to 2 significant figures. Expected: 2.9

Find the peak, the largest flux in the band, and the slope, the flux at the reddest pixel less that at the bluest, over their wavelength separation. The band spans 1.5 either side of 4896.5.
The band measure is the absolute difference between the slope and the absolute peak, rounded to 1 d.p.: 35.4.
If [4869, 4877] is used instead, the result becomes 33.8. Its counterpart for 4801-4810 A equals 34.9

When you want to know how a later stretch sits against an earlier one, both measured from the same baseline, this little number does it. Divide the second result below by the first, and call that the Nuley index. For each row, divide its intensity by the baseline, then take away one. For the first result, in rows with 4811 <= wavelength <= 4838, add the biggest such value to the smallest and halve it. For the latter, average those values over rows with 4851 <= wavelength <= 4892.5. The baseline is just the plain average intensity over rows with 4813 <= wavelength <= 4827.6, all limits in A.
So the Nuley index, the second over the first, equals 12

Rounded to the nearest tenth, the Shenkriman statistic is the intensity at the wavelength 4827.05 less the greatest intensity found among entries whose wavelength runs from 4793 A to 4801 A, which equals -4.4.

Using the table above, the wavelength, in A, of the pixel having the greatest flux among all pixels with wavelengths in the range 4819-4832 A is 4819.28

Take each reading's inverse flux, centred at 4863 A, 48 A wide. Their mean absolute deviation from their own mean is 0.0033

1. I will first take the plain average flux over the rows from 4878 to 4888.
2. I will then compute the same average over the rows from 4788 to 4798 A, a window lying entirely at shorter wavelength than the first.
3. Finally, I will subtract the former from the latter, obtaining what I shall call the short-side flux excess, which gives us 0.9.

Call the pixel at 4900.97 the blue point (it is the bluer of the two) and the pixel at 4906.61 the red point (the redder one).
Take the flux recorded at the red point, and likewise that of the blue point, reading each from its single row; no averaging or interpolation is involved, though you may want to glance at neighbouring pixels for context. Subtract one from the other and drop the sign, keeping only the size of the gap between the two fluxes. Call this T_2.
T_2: 3.3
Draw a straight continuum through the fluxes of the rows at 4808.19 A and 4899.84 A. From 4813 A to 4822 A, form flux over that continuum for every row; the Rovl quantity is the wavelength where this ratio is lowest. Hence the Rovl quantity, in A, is 4820.39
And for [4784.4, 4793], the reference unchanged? 4789.41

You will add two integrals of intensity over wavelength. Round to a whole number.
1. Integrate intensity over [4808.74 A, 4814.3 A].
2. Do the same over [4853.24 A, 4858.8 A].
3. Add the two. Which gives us 353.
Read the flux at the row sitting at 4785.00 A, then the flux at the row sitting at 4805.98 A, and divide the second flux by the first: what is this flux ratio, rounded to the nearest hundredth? 1.09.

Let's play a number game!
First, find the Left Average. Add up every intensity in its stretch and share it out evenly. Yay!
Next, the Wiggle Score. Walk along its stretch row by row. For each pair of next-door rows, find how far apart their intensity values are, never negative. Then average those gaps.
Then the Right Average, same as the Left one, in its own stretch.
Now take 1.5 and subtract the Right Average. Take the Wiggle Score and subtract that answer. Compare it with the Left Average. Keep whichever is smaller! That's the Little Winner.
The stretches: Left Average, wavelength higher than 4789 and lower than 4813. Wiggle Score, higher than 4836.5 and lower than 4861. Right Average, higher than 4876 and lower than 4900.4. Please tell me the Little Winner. 32.2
